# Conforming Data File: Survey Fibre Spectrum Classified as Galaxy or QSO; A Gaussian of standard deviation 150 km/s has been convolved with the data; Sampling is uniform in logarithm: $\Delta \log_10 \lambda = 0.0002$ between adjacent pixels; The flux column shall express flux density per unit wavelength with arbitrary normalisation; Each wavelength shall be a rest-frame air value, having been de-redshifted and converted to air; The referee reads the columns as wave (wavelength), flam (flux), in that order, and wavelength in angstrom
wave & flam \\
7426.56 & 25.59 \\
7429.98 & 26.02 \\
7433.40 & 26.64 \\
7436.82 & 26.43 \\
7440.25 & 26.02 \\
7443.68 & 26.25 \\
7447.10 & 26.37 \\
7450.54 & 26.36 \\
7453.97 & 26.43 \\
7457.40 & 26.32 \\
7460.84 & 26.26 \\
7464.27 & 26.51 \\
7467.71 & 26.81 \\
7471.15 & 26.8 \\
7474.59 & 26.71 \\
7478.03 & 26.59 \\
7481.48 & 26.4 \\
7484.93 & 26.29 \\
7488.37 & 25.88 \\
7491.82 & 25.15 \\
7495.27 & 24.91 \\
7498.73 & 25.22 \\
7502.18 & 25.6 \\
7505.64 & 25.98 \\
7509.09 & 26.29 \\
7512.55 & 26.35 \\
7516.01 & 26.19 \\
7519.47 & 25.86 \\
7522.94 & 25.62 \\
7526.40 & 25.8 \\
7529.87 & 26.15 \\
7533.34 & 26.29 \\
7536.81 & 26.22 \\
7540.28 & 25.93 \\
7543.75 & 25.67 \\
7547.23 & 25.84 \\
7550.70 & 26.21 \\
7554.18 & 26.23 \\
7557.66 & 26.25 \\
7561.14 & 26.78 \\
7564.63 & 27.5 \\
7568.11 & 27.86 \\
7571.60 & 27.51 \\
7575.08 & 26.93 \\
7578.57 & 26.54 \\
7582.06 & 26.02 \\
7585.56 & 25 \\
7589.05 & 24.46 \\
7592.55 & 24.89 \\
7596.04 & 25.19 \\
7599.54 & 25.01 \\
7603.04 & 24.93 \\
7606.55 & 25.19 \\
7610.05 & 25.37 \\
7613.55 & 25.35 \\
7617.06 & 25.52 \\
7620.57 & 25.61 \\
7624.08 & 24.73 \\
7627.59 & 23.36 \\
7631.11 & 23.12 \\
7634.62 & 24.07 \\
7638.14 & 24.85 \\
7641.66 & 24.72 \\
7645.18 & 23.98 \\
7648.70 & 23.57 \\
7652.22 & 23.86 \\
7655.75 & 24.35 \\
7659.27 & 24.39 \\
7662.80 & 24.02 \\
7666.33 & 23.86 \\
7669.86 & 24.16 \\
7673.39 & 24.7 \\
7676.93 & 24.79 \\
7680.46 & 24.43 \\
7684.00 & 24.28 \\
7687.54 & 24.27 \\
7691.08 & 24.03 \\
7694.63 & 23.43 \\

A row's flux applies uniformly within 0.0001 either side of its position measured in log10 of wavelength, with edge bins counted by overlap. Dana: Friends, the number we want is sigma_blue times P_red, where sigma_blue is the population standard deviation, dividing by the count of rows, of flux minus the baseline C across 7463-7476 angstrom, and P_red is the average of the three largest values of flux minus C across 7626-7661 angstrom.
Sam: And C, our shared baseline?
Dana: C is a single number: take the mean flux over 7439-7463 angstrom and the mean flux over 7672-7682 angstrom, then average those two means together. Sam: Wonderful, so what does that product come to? -0.1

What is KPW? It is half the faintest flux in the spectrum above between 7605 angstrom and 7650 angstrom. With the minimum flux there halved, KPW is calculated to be 11.6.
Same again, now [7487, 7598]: 12.2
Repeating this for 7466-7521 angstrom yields 12.5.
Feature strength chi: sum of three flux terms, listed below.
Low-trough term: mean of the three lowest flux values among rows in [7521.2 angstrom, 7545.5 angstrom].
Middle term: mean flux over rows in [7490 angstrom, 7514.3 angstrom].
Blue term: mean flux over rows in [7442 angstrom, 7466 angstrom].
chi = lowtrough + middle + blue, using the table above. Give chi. 77.7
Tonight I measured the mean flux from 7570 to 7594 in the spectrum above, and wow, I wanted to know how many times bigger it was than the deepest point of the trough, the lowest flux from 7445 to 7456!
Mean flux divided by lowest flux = 0.983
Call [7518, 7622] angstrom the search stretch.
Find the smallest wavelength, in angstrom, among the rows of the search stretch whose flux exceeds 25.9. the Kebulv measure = 7529.87 angstrom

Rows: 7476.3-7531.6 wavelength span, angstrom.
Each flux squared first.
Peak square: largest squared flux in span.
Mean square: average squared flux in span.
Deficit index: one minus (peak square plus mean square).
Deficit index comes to -1377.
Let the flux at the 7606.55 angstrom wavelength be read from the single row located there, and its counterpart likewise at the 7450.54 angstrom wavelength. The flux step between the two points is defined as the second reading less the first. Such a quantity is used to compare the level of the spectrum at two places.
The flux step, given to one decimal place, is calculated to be 1.2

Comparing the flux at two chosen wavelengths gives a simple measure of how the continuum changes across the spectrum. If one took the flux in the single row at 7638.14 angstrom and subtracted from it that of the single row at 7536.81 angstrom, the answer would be -1.4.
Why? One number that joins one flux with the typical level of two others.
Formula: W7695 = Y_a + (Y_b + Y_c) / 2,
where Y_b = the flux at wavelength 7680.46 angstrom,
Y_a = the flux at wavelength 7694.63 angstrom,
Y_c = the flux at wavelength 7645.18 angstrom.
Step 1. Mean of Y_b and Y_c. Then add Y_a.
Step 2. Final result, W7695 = 47.6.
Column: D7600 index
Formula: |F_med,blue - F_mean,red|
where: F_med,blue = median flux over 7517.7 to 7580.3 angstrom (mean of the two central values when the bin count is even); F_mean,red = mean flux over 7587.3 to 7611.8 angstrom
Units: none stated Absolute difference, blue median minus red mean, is 1.2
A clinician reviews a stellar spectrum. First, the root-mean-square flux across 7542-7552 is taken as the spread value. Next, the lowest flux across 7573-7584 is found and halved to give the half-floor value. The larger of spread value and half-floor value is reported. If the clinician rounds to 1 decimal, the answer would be 25.9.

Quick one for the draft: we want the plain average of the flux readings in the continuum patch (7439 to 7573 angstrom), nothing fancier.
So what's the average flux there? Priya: 26.2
